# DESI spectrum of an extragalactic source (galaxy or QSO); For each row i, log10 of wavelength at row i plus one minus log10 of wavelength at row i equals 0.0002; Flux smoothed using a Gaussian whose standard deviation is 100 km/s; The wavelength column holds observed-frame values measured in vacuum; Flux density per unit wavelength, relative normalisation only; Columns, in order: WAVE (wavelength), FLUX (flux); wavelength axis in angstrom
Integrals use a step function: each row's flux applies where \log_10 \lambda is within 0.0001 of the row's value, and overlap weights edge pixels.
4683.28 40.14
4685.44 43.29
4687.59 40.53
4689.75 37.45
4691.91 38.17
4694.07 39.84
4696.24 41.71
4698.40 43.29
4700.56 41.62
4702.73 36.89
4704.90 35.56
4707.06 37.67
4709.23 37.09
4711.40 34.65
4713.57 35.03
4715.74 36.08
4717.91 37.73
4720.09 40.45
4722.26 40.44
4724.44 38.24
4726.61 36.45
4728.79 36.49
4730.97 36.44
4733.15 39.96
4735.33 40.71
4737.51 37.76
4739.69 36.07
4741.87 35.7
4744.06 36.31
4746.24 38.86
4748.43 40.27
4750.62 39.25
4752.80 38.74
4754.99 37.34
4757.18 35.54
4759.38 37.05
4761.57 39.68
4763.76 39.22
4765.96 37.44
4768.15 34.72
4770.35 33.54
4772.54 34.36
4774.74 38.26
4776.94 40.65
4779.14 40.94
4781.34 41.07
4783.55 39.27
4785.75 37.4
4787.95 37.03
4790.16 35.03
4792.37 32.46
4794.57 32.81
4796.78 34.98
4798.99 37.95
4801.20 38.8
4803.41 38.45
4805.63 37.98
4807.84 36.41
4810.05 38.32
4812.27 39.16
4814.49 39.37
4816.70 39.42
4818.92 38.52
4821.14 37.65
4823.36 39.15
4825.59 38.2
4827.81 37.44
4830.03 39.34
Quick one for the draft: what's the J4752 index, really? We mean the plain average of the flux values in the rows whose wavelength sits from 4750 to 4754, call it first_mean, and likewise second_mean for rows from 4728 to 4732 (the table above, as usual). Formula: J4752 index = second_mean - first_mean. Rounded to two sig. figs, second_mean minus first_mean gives -2.5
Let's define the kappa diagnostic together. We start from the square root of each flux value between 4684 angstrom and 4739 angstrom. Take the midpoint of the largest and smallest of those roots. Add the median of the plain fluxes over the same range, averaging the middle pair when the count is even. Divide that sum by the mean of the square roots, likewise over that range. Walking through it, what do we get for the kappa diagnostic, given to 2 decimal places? 7.09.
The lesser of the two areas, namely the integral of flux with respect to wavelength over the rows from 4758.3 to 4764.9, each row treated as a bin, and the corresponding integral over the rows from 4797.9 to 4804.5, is 254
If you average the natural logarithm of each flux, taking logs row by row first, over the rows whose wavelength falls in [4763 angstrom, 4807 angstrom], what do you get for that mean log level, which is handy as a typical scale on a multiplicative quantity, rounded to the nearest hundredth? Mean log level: 3.61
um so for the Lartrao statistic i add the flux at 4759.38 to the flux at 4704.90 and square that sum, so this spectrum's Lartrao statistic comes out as 5272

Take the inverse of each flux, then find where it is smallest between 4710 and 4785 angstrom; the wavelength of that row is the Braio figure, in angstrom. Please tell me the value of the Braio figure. 4781.34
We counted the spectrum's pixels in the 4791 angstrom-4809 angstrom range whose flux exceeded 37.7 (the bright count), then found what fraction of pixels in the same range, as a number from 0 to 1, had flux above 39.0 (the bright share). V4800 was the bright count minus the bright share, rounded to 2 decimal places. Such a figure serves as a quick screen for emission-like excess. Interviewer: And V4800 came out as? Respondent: 4.00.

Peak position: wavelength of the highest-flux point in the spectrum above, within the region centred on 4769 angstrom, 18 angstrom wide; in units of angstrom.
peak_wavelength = 4776.94 angstrom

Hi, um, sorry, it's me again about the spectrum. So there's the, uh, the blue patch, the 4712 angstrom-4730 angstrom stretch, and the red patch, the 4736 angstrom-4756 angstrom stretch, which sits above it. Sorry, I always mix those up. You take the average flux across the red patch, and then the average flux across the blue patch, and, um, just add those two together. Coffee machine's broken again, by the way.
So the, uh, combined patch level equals 75.4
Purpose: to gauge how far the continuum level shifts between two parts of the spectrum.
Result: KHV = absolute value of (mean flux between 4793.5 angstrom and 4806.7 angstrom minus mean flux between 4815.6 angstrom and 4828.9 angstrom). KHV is 1.6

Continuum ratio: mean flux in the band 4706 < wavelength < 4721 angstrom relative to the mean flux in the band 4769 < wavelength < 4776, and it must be 1.04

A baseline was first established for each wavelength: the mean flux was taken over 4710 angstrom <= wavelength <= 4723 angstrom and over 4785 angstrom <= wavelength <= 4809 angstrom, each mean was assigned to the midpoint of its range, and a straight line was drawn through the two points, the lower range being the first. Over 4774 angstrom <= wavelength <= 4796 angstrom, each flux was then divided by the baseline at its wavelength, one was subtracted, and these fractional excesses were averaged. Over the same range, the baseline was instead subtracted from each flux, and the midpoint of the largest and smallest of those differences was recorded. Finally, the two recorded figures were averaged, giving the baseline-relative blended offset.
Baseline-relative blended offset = 0.18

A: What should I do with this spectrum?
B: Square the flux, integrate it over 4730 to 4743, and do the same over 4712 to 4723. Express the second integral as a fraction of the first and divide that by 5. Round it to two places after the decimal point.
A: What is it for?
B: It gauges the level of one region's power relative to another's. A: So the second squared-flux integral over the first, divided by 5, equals 0.17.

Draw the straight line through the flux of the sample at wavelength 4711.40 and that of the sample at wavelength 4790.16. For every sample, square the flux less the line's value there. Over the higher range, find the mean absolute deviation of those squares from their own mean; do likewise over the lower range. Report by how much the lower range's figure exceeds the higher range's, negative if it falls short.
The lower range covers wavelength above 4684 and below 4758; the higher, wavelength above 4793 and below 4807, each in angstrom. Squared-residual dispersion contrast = 12.7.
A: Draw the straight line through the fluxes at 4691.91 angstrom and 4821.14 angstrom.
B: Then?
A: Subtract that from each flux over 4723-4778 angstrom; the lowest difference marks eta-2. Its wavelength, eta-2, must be 4770.35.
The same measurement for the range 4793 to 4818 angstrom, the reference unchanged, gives 4794.57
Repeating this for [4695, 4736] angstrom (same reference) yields 4711.40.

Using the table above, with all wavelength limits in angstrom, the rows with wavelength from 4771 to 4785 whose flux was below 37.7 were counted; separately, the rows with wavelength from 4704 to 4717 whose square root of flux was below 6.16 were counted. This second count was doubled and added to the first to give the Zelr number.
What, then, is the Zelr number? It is 13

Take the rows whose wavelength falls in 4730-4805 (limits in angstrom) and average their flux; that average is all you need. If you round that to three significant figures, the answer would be 37.5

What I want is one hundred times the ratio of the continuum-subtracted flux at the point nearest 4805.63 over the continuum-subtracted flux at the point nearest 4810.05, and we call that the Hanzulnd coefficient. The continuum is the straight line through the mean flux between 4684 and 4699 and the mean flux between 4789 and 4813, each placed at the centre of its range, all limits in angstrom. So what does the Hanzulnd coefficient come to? 76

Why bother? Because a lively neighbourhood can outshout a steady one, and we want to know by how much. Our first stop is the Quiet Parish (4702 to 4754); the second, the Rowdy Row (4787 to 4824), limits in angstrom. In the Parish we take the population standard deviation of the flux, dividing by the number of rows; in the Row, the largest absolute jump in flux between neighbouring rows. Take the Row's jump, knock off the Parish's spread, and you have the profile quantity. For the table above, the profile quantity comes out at 1.2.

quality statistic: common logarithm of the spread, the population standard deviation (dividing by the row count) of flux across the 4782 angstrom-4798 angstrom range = 0.36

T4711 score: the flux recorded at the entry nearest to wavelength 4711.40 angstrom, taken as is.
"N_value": 34.65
